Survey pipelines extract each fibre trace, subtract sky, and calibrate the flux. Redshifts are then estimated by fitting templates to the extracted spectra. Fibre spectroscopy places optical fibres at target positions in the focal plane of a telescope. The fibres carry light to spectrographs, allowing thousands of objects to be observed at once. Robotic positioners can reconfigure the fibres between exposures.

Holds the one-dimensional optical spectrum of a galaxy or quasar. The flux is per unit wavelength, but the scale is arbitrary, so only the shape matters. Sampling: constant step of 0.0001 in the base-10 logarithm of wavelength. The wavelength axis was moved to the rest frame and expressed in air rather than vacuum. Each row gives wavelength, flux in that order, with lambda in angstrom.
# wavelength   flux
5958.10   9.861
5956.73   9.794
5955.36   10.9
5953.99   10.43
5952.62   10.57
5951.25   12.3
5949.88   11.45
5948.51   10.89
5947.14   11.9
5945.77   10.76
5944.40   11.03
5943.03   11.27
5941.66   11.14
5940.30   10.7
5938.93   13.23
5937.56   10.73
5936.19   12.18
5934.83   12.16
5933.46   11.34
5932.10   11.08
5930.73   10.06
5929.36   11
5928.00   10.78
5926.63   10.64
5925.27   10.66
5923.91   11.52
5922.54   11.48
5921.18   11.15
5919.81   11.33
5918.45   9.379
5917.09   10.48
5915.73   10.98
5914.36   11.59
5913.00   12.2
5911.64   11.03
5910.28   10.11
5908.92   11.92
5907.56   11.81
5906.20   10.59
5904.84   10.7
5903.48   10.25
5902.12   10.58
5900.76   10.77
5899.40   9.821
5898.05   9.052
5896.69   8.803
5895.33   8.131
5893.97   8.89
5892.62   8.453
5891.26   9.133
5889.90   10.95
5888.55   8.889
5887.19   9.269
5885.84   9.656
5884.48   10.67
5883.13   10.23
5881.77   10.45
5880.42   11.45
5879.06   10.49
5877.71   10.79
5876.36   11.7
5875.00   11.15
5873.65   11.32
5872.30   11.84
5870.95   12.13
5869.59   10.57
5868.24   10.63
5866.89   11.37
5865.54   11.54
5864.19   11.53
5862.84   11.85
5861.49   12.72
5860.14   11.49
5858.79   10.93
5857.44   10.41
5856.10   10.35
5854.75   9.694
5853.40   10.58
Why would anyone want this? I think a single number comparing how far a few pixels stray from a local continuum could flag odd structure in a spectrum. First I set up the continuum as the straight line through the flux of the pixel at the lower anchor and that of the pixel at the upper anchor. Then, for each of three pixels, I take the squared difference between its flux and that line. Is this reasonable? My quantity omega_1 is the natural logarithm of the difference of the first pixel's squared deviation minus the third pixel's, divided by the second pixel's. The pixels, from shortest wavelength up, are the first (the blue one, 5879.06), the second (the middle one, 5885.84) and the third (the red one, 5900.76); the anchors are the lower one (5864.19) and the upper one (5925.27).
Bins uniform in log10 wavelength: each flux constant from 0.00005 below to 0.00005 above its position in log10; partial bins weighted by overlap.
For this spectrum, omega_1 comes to -1.4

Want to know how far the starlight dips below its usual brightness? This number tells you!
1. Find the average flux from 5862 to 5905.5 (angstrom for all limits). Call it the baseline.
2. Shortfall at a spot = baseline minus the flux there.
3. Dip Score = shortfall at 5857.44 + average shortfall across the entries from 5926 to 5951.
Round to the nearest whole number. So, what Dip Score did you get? -1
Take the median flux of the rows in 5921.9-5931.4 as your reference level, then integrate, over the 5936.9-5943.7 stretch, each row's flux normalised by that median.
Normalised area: 7 angstrom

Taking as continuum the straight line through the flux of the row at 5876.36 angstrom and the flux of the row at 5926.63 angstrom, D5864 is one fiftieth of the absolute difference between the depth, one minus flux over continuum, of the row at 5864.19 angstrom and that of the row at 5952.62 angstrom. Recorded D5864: 0.0017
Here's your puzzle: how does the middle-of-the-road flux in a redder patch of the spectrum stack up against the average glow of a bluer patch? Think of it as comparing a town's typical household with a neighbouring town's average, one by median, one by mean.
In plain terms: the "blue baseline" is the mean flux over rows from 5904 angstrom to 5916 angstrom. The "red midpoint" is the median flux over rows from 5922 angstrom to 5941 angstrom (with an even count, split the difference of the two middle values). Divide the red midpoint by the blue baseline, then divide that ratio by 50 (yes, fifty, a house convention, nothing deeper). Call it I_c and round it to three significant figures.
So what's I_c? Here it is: 0.0197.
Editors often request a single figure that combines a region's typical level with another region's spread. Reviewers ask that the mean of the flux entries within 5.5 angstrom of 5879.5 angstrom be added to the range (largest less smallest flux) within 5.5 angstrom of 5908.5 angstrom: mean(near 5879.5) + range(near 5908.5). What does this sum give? 13.0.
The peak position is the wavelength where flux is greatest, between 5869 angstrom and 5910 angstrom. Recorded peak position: 5870.95 angstrom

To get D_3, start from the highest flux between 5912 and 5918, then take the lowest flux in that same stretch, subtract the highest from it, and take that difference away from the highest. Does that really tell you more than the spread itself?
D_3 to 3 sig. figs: 13.9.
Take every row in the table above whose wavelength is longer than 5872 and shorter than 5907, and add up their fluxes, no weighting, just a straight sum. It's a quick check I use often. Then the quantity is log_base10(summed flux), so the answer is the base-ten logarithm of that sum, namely 2.42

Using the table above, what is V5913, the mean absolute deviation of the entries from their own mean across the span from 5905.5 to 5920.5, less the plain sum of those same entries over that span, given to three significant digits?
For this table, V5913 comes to -121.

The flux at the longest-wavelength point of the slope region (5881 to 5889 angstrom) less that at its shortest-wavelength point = -1.6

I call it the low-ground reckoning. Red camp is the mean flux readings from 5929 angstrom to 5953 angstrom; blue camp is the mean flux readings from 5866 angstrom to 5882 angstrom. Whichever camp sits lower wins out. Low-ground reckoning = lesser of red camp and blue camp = 11.2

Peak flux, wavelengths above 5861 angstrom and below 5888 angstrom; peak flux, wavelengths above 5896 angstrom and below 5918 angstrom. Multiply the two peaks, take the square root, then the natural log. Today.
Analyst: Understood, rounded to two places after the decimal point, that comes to 2.52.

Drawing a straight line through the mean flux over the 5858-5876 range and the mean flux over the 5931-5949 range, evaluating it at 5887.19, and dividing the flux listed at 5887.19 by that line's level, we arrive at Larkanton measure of 0.81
